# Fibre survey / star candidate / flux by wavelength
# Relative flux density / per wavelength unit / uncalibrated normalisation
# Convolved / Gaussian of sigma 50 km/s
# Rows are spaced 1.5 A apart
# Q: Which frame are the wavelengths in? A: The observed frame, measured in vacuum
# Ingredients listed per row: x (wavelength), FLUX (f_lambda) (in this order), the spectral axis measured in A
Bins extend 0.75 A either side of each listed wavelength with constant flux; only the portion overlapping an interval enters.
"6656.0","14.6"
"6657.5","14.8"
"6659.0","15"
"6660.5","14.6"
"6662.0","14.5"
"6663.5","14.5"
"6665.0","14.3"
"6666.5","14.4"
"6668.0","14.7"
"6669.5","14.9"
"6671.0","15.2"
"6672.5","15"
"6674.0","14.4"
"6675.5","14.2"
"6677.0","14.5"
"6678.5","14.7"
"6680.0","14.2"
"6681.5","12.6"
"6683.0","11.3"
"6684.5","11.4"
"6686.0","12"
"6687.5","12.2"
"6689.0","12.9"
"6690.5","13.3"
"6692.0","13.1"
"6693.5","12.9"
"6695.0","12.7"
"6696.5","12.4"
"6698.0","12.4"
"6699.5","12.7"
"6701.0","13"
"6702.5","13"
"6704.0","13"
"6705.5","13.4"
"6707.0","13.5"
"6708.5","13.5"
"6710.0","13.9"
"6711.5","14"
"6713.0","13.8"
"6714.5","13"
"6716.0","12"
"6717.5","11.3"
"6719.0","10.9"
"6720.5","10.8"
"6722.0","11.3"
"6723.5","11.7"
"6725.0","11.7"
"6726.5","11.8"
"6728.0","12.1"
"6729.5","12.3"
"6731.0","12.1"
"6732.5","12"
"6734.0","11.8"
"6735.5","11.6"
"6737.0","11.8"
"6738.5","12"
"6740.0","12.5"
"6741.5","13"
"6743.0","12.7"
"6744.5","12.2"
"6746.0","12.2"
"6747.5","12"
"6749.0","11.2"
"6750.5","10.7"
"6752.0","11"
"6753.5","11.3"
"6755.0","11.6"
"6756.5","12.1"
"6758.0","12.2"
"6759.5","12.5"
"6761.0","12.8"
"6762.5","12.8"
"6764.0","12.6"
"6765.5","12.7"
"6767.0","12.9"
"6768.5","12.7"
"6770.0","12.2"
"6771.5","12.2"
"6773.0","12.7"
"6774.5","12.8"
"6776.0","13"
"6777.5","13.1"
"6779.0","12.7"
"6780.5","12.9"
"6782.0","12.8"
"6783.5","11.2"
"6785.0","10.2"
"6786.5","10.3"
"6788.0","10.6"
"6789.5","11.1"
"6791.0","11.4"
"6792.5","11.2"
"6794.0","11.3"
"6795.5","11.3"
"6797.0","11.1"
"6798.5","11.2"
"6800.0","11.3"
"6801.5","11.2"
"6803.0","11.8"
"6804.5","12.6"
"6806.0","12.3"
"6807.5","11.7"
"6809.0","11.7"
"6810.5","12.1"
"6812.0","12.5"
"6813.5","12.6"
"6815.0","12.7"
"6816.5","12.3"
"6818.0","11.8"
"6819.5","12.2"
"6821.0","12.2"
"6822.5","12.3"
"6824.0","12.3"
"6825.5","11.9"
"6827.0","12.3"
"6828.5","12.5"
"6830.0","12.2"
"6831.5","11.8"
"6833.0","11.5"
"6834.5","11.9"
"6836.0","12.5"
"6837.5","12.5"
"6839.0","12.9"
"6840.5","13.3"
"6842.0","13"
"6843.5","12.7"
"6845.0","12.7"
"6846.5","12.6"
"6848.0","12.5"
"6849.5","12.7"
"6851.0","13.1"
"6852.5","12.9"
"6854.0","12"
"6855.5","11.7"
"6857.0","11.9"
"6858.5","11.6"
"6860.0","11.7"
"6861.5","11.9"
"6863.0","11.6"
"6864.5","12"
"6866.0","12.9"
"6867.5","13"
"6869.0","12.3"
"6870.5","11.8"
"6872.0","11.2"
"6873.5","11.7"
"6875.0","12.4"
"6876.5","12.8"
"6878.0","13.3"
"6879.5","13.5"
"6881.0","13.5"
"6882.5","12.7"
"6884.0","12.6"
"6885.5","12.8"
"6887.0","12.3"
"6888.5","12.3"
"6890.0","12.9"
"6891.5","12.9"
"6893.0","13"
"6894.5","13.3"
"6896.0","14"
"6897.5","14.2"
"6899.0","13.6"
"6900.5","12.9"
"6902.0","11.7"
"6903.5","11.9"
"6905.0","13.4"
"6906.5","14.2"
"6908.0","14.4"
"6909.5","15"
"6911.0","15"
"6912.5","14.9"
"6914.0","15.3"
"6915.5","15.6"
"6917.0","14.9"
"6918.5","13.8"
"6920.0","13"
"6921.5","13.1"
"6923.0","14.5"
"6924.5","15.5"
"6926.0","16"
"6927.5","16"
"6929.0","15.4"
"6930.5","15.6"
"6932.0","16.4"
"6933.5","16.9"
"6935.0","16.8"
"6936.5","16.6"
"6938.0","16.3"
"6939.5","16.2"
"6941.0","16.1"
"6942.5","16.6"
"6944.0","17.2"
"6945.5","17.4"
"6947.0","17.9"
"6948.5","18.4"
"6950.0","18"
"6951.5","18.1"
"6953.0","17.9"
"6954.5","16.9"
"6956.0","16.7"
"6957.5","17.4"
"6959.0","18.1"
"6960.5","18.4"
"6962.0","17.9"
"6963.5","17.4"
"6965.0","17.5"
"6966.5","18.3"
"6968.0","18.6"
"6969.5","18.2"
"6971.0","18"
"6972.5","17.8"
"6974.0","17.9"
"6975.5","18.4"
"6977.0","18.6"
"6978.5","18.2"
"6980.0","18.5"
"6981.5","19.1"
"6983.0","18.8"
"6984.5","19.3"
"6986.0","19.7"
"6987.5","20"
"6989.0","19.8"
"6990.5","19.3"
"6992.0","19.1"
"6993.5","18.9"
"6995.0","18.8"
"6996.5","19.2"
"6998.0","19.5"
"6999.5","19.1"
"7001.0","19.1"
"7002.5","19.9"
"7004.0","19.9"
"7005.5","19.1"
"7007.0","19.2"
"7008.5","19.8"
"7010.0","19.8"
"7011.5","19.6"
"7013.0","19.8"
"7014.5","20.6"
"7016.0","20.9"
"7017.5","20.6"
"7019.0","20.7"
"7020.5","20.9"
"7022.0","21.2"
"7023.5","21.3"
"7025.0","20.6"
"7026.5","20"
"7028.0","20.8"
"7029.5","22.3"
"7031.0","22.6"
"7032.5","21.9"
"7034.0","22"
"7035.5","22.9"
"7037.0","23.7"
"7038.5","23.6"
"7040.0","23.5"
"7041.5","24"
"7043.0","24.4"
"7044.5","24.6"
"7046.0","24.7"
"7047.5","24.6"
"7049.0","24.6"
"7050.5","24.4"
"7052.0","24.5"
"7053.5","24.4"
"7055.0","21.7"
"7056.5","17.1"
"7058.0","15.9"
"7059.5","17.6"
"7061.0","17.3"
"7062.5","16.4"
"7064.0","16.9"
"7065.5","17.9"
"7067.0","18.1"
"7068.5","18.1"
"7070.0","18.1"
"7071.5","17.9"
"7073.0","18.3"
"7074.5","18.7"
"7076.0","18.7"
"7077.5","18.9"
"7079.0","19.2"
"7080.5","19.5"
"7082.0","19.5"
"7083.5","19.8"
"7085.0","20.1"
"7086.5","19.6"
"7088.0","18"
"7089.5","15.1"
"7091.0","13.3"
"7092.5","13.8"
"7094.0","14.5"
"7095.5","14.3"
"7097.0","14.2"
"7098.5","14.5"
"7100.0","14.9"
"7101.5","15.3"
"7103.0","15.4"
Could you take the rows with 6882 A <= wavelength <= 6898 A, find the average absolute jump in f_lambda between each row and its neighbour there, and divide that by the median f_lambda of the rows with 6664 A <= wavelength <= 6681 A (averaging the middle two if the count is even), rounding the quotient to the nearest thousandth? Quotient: 0.019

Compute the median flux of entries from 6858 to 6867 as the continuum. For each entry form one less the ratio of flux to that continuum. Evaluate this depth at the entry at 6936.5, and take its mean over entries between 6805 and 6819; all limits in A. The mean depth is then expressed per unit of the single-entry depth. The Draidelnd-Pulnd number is 0.1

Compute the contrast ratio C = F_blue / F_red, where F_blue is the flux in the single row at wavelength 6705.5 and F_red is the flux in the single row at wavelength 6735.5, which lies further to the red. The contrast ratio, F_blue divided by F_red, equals 1.2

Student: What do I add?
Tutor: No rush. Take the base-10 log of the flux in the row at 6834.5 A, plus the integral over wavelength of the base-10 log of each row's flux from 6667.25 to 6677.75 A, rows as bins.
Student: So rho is 13.3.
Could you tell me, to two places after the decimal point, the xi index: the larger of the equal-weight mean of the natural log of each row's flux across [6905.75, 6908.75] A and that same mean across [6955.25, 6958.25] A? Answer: 2.84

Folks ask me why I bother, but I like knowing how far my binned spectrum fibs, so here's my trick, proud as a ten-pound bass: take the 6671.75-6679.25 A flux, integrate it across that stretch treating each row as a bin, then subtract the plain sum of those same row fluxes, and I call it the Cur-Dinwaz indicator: 36.4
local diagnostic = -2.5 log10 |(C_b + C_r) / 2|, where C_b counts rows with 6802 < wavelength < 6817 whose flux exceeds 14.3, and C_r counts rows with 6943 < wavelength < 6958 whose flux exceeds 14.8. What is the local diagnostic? -1.7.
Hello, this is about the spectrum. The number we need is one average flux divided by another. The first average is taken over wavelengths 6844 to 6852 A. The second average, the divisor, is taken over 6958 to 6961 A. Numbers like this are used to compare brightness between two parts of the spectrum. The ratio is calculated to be 0.70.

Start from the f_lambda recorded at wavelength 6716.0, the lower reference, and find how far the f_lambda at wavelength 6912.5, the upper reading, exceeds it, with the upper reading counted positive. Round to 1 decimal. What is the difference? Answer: 2.9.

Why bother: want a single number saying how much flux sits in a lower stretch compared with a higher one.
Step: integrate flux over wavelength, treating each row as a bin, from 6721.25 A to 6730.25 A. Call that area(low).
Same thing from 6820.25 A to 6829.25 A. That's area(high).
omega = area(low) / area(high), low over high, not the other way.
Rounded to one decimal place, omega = 1.0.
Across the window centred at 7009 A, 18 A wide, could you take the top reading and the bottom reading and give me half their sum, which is 20.0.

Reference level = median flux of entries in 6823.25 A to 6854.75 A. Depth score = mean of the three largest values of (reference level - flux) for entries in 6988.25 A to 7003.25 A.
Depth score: -6.4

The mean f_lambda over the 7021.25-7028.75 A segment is 21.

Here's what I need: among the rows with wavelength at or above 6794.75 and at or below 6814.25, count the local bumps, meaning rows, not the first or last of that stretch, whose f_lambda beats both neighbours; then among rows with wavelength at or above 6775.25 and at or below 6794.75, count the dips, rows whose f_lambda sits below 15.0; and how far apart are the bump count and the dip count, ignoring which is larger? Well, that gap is 11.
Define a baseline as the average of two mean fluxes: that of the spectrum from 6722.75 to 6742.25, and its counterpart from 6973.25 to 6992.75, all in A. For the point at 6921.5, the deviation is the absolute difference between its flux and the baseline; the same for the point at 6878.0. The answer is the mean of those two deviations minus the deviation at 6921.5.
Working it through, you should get -0.1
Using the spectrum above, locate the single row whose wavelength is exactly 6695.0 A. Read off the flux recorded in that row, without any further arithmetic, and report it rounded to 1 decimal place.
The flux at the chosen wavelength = 12.7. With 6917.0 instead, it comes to 14.9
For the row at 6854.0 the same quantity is 12.0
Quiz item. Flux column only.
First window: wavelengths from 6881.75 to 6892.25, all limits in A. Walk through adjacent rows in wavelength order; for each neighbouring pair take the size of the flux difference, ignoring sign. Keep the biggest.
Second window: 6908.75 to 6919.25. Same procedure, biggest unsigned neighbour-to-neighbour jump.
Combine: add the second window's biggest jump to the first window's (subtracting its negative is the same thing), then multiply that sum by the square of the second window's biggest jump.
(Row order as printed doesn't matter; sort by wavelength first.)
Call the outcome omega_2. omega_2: 2.1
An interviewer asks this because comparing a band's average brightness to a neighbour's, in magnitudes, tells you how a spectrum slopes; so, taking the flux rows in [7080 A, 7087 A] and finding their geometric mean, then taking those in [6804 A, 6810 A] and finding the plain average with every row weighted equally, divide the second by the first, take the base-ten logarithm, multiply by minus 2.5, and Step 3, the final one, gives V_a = 0.53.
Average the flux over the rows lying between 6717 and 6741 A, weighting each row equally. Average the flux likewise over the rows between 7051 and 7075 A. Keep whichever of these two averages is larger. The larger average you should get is 18.7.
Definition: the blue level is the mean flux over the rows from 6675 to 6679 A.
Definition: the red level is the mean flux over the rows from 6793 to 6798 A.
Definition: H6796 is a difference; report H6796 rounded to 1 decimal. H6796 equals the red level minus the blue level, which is -3.2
